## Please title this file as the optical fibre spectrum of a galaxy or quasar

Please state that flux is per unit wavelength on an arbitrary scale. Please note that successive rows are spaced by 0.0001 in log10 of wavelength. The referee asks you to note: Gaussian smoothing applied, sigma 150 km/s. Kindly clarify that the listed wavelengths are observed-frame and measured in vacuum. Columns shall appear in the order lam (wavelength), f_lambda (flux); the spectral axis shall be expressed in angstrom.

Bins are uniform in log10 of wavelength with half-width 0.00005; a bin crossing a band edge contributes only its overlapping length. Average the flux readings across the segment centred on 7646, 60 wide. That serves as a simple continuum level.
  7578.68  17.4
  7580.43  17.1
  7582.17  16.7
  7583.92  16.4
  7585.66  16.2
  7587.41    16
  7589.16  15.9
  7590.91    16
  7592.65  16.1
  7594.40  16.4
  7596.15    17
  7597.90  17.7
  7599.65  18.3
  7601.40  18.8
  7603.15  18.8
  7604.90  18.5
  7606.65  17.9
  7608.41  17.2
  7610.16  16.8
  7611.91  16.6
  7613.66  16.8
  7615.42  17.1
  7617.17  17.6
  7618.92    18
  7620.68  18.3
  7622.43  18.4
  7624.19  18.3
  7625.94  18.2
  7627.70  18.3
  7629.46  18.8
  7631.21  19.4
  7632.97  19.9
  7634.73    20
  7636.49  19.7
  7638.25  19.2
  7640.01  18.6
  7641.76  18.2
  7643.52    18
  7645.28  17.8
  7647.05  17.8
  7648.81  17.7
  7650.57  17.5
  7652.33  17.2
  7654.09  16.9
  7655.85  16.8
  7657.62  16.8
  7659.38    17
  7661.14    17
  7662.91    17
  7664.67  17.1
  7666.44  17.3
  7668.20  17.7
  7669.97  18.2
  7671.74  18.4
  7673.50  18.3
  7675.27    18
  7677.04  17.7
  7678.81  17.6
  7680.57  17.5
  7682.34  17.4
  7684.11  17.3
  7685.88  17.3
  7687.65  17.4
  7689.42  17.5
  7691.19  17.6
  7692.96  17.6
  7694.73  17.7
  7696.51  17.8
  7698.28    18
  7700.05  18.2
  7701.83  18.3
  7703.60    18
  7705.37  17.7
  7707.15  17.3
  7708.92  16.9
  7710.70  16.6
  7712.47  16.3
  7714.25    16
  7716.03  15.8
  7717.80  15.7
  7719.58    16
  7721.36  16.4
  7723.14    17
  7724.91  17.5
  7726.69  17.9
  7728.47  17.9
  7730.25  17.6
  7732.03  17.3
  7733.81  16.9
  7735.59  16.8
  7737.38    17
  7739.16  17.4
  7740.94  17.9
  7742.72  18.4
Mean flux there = 18.0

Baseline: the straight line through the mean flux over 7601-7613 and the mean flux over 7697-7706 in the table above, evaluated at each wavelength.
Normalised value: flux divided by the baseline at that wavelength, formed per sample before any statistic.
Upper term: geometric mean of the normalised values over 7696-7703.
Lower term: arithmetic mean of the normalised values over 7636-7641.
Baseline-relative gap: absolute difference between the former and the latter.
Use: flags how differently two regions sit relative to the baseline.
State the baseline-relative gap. 0.070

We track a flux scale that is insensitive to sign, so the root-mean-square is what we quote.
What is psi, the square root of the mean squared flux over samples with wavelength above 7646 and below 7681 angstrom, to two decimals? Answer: 17.48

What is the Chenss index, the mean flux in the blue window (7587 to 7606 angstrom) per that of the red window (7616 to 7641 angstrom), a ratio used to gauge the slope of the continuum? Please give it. 0.92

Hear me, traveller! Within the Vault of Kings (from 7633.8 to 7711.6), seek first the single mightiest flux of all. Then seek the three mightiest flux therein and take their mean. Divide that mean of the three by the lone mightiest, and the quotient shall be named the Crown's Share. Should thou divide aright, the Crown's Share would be 0.982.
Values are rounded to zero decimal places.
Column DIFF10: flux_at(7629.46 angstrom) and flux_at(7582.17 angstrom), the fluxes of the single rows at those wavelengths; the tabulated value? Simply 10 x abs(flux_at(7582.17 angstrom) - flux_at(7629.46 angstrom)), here 21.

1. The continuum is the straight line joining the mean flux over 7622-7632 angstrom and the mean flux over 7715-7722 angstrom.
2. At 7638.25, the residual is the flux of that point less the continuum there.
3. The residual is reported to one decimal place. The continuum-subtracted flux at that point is 1.0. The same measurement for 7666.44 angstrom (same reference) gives -0.1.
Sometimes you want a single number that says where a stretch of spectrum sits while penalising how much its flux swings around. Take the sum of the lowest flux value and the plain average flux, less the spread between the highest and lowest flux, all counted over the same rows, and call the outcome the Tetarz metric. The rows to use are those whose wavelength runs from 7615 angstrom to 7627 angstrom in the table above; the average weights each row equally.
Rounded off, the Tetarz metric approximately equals 33.8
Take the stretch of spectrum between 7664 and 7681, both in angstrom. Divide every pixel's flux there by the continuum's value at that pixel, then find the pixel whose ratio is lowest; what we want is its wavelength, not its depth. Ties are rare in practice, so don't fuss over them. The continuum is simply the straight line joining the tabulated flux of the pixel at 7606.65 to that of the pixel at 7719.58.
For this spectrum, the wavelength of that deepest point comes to 7664.67 angstrom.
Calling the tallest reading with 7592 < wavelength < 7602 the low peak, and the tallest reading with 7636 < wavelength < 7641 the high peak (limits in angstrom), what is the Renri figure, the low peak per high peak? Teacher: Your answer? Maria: 0.95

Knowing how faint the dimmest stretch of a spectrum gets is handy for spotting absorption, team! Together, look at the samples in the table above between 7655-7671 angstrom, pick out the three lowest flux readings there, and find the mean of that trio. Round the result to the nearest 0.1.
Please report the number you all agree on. 16.9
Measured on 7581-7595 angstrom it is 16.0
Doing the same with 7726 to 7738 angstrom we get 16.9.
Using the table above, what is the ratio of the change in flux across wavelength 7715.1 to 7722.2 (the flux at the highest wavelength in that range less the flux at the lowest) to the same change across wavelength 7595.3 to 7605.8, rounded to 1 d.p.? 0.4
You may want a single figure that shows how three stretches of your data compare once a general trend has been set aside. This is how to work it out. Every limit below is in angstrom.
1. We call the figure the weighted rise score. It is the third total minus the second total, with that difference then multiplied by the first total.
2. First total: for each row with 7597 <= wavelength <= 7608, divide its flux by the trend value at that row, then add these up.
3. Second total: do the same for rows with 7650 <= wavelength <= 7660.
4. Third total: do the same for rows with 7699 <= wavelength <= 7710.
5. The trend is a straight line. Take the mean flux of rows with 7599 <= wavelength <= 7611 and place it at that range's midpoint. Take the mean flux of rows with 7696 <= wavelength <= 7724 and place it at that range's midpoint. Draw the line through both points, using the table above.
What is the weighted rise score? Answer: 3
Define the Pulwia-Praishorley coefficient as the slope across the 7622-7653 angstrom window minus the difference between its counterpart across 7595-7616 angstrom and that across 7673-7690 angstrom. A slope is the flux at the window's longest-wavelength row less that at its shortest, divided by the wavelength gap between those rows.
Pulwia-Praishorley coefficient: -0.10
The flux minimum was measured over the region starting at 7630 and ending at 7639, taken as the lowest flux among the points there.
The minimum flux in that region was 19.2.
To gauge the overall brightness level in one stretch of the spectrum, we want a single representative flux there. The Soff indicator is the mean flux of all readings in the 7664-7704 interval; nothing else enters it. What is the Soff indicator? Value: 17.7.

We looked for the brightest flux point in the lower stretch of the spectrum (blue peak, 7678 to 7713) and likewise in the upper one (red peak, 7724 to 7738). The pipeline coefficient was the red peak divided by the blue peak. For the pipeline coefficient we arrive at 0.98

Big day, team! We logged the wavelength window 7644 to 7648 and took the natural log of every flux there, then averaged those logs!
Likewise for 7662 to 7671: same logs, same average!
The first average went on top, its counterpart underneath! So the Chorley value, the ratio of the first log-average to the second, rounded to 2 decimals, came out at 1.01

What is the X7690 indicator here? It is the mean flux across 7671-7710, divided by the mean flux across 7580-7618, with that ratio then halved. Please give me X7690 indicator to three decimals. 0.518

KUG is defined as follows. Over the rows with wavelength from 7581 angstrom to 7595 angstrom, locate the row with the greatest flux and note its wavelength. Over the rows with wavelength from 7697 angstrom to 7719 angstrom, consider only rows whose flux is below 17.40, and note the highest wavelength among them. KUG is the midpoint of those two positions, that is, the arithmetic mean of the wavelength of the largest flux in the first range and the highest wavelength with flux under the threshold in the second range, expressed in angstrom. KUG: 7650.0 angstrom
